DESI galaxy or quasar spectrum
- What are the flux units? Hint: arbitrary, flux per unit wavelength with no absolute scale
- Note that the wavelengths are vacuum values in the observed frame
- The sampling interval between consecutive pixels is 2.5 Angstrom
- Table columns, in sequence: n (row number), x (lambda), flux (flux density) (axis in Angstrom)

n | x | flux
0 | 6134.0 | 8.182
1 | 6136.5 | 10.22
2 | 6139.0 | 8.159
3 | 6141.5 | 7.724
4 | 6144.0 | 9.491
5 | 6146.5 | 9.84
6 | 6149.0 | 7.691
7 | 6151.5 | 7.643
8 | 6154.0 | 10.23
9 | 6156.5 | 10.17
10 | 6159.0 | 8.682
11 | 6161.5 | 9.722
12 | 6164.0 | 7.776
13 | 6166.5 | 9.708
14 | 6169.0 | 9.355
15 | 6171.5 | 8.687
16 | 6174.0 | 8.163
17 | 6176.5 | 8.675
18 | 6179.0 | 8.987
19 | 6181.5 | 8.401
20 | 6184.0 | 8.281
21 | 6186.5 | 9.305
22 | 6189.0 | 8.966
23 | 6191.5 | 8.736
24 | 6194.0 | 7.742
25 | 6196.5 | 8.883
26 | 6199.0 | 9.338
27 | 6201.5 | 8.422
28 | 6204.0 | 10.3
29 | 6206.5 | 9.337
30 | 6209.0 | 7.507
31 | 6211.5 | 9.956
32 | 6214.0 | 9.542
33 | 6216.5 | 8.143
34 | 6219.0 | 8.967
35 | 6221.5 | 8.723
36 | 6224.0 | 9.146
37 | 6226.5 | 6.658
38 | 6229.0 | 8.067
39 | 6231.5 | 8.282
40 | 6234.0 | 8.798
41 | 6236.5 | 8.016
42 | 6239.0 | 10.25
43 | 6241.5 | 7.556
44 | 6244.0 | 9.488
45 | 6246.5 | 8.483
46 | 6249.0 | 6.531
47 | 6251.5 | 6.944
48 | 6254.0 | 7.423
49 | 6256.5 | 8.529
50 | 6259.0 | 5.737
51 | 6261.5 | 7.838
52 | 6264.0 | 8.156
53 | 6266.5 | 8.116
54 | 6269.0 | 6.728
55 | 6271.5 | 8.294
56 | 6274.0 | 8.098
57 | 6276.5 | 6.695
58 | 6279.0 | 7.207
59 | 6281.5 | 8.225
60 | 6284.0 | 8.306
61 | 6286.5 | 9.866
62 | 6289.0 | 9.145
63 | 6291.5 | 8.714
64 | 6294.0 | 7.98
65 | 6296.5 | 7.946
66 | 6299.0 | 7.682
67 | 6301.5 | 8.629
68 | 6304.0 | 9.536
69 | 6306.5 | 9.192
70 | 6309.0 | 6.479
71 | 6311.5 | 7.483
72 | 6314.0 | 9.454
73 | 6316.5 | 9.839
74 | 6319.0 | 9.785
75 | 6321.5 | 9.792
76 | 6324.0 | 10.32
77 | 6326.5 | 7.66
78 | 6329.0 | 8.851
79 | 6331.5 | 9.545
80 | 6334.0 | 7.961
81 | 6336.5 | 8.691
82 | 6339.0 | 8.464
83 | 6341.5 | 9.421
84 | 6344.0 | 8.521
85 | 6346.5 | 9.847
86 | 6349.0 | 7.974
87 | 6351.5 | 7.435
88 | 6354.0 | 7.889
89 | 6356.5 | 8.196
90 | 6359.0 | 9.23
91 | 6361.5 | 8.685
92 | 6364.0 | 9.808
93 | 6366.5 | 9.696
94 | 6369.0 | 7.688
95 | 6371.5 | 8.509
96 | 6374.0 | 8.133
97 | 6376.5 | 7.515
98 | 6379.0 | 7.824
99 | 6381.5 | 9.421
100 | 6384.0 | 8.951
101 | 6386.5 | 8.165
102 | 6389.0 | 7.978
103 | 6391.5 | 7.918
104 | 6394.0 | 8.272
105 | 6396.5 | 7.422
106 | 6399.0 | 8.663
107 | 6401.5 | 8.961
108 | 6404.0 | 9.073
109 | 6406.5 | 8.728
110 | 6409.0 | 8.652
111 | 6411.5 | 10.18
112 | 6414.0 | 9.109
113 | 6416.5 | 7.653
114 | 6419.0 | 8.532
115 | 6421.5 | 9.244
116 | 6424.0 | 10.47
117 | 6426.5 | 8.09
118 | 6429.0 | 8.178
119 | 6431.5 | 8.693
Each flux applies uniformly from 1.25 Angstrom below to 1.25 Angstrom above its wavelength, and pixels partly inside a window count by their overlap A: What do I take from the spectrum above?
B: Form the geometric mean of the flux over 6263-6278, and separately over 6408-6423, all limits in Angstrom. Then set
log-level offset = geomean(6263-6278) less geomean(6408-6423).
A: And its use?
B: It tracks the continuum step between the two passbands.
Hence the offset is -1.2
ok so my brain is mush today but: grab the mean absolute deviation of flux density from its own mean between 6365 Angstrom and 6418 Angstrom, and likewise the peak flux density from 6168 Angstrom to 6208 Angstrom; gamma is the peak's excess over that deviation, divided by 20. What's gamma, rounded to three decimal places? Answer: 0.484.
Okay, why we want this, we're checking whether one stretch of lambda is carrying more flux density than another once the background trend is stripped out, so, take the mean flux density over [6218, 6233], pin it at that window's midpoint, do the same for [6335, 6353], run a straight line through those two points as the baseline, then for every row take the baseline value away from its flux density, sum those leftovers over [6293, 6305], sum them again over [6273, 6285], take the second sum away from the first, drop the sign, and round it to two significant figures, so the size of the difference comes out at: 3.0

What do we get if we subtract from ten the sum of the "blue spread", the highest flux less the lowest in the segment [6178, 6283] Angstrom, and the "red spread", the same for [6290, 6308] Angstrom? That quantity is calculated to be 3.58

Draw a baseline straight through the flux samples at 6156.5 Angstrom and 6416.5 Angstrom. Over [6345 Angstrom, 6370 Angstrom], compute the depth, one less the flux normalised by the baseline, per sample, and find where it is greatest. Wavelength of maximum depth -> 6351.5 Angstrom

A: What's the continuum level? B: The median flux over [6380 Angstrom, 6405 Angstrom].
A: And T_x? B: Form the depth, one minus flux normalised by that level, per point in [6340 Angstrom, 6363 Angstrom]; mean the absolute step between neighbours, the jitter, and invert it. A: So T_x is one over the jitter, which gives 9.7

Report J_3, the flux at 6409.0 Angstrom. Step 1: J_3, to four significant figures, 8.652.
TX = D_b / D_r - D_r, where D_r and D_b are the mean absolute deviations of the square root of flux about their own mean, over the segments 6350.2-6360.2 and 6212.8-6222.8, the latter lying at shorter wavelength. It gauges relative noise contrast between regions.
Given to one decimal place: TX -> 0.7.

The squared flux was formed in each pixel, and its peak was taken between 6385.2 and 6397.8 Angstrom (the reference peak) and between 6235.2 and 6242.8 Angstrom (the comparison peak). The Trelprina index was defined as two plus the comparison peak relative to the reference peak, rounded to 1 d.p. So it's 3.5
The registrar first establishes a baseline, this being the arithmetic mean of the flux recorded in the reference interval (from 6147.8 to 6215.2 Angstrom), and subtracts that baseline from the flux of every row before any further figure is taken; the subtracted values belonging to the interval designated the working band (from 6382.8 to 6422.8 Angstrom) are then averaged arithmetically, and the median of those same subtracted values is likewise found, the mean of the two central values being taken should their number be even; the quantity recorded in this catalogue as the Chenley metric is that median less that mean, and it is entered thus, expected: 0.06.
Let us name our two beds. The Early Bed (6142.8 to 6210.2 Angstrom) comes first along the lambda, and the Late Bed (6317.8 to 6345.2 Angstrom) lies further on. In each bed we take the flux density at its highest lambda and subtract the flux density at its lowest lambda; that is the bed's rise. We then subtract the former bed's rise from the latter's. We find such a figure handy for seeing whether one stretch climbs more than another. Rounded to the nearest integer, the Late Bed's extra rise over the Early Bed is 1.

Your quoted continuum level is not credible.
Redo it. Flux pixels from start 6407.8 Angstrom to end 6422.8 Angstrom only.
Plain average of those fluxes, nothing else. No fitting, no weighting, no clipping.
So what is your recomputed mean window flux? 8.9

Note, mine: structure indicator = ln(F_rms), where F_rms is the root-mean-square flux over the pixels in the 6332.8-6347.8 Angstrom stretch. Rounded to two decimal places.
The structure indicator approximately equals 2.18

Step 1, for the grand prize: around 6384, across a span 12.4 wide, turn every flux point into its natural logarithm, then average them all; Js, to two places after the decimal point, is 2.13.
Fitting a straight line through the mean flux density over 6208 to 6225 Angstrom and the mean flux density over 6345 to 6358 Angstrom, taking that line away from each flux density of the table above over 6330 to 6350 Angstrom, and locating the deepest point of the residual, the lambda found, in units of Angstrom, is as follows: 6334.0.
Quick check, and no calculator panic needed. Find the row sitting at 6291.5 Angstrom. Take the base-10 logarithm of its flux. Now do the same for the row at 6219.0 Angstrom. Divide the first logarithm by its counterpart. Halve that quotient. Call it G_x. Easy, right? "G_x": 0.493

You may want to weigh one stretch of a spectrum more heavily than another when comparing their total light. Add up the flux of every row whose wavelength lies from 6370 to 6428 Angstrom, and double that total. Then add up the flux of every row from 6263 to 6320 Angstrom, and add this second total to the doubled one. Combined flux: 586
